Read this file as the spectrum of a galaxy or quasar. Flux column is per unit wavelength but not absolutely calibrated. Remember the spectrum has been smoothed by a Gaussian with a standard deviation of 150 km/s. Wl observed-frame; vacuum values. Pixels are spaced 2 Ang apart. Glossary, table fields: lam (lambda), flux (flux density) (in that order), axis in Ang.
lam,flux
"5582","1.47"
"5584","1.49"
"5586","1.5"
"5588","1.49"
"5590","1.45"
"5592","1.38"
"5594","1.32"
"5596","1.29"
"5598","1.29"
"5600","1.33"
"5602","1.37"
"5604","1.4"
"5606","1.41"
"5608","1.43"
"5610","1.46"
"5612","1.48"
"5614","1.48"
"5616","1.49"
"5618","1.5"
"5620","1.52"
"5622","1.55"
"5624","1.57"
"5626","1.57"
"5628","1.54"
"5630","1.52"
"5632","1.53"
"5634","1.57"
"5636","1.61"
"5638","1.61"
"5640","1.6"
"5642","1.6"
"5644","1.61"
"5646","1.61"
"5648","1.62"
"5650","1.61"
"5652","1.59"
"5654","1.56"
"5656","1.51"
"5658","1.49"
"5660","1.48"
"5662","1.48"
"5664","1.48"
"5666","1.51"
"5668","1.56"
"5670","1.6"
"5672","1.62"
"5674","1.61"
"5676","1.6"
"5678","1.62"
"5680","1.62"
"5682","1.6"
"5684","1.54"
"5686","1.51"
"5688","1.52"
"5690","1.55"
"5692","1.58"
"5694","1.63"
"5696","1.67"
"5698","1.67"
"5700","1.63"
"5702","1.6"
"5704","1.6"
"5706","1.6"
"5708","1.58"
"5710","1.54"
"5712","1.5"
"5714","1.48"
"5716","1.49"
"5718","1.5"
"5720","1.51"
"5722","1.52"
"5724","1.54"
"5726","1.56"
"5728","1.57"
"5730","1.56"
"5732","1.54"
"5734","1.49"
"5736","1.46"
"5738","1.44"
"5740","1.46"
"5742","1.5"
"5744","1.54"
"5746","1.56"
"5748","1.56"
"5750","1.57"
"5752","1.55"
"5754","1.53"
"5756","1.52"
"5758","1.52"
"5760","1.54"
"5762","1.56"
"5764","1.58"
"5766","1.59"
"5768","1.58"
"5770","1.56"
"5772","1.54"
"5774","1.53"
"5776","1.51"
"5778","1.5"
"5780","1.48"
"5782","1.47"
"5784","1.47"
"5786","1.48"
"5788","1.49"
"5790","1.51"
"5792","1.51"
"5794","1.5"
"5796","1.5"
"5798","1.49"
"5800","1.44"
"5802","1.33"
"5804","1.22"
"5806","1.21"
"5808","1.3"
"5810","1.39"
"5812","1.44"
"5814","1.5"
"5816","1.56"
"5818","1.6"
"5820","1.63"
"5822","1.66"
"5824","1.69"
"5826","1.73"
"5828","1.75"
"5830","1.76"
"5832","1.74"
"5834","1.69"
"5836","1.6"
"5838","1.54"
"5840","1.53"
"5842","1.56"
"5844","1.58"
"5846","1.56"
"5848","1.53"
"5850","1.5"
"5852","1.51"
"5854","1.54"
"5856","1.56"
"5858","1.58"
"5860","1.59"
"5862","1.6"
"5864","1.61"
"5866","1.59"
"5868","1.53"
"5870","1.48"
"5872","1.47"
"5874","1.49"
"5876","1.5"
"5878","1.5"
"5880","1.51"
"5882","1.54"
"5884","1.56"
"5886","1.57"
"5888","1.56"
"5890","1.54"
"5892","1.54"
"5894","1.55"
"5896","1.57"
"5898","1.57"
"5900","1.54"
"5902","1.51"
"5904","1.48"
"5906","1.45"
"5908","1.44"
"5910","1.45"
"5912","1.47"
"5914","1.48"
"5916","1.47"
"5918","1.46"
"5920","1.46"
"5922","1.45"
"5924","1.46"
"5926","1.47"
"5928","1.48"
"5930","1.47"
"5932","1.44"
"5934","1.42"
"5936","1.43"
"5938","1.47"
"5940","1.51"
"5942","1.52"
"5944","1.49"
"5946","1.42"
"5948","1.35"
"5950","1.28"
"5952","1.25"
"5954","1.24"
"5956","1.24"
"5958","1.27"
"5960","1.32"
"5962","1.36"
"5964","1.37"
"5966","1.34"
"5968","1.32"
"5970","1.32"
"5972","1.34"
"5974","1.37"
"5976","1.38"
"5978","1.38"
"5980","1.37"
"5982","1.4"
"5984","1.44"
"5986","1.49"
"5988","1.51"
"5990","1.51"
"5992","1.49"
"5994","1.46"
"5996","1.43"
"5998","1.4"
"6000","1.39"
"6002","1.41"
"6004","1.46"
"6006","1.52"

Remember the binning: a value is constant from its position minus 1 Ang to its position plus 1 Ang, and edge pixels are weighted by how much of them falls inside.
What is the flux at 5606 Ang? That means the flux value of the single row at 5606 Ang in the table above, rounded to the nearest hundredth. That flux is 1.41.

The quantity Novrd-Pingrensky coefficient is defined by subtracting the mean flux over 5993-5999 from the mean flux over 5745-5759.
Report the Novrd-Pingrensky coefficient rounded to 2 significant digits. 0.11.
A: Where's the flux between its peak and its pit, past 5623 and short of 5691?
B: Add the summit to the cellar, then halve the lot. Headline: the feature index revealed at 1.55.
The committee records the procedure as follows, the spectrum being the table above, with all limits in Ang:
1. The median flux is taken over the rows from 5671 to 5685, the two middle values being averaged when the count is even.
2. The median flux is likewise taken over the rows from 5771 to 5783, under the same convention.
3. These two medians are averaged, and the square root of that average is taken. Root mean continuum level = 1.25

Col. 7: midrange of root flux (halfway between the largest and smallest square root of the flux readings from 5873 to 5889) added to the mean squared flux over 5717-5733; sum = 3.6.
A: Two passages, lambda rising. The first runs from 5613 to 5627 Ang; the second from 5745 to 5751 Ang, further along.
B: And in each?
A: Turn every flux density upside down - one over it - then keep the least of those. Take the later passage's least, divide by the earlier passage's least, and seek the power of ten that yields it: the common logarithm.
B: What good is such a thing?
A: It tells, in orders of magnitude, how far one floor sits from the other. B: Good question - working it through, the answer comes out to 0.00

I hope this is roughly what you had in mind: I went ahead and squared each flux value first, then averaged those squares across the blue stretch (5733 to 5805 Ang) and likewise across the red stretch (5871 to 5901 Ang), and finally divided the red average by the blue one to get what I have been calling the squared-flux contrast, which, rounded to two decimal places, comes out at 1.04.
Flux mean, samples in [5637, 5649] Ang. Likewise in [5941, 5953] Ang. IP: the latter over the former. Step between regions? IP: 0.86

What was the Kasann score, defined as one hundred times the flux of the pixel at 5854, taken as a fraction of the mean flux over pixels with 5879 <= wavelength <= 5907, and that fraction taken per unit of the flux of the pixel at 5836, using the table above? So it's 63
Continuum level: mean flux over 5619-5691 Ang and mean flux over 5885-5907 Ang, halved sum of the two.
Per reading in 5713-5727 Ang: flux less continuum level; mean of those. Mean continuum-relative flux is -0.03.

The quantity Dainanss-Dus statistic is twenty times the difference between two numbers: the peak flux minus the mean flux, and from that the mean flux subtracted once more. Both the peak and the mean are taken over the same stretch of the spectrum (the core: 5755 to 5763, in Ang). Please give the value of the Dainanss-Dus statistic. -30.2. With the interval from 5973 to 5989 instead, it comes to -26.5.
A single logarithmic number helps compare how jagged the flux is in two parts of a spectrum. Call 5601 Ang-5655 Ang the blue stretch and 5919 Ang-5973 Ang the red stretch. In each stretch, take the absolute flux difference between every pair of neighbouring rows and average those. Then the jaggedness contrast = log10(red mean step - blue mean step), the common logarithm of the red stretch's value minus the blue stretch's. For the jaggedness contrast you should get -2.02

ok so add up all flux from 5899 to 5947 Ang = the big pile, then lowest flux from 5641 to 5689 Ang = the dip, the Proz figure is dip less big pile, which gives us -33.8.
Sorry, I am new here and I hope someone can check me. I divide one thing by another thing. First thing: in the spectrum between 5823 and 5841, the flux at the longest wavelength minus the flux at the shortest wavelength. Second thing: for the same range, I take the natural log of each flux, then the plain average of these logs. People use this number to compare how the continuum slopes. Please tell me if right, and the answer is -0.31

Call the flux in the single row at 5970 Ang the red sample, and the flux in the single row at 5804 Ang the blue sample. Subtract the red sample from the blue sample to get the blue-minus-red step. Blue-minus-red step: -0.10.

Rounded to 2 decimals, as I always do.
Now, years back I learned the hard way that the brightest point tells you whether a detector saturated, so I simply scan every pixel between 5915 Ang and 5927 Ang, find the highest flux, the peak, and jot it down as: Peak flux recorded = 1.47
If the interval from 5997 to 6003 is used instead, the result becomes 1.41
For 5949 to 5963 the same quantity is 1.36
